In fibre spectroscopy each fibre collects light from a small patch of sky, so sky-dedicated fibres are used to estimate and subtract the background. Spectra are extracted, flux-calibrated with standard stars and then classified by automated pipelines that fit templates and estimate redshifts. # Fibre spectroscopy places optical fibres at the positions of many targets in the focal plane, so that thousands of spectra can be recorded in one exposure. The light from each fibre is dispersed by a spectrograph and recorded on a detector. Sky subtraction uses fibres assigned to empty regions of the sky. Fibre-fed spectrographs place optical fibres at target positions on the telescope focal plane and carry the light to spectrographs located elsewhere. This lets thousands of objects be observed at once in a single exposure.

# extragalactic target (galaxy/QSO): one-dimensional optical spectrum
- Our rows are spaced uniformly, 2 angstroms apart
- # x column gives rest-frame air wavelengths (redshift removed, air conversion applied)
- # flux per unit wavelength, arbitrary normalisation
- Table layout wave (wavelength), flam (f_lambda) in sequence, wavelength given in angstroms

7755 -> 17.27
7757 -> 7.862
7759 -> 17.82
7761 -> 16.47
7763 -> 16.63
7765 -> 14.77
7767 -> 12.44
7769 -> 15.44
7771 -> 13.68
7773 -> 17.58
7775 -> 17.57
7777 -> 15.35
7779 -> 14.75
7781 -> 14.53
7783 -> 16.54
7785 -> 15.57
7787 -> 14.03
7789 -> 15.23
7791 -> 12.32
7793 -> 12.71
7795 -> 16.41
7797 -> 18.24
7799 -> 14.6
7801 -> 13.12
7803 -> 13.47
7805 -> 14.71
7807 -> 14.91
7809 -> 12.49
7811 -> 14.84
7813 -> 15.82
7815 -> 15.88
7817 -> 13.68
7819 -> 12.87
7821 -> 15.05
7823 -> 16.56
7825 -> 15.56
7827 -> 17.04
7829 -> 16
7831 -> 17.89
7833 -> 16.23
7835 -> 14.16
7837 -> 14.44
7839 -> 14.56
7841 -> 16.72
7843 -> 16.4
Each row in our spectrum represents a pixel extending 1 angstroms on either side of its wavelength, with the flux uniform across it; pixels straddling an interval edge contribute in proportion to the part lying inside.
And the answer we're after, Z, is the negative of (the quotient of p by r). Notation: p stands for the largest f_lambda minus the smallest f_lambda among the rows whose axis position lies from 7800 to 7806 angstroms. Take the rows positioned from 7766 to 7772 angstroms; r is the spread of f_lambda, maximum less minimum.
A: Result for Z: -0.53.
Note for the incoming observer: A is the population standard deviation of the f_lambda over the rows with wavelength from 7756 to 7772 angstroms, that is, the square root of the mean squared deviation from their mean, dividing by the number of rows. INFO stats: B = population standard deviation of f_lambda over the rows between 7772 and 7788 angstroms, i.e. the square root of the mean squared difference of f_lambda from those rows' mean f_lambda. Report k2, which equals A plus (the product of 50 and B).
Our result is 66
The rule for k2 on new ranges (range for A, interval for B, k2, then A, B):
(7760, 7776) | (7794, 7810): 89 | 1.73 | 1.7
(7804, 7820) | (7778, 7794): 67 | 1.19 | 1.3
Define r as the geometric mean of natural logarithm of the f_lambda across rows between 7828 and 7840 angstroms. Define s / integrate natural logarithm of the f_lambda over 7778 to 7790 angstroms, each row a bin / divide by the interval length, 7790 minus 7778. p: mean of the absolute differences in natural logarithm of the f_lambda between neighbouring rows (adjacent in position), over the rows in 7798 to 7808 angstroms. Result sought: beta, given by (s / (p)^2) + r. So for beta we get 790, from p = 0.06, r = 2.74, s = 2.71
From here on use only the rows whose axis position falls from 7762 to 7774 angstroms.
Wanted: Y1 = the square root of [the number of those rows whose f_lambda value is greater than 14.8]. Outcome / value 1.7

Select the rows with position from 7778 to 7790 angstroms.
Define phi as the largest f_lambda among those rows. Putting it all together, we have 16.54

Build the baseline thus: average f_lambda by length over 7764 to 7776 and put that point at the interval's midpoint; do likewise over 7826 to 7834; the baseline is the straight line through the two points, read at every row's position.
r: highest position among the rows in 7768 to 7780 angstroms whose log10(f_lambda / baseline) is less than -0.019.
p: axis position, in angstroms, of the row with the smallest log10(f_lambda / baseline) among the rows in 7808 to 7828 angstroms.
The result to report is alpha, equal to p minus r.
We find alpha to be 30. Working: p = 7809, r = 7779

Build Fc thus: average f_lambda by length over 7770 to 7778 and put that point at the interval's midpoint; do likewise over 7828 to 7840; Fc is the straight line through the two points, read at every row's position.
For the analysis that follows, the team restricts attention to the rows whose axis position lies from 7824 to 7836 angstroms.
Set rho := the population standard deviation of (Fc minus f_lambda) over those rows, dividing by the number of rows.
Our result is 1.2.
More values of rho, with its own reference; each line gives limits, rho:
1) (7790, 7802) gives 2.1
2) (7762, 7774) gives 1.7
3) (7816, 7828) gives 1.5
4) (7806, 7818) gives 1.2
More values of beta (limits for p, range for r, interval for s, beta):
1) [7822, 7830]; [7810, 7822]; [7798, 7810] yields 509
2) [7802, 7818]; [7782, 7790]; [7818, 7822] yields 292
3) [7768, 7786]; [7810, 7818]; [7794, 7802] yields 312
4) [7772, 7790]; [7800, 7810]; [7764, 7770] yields 531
